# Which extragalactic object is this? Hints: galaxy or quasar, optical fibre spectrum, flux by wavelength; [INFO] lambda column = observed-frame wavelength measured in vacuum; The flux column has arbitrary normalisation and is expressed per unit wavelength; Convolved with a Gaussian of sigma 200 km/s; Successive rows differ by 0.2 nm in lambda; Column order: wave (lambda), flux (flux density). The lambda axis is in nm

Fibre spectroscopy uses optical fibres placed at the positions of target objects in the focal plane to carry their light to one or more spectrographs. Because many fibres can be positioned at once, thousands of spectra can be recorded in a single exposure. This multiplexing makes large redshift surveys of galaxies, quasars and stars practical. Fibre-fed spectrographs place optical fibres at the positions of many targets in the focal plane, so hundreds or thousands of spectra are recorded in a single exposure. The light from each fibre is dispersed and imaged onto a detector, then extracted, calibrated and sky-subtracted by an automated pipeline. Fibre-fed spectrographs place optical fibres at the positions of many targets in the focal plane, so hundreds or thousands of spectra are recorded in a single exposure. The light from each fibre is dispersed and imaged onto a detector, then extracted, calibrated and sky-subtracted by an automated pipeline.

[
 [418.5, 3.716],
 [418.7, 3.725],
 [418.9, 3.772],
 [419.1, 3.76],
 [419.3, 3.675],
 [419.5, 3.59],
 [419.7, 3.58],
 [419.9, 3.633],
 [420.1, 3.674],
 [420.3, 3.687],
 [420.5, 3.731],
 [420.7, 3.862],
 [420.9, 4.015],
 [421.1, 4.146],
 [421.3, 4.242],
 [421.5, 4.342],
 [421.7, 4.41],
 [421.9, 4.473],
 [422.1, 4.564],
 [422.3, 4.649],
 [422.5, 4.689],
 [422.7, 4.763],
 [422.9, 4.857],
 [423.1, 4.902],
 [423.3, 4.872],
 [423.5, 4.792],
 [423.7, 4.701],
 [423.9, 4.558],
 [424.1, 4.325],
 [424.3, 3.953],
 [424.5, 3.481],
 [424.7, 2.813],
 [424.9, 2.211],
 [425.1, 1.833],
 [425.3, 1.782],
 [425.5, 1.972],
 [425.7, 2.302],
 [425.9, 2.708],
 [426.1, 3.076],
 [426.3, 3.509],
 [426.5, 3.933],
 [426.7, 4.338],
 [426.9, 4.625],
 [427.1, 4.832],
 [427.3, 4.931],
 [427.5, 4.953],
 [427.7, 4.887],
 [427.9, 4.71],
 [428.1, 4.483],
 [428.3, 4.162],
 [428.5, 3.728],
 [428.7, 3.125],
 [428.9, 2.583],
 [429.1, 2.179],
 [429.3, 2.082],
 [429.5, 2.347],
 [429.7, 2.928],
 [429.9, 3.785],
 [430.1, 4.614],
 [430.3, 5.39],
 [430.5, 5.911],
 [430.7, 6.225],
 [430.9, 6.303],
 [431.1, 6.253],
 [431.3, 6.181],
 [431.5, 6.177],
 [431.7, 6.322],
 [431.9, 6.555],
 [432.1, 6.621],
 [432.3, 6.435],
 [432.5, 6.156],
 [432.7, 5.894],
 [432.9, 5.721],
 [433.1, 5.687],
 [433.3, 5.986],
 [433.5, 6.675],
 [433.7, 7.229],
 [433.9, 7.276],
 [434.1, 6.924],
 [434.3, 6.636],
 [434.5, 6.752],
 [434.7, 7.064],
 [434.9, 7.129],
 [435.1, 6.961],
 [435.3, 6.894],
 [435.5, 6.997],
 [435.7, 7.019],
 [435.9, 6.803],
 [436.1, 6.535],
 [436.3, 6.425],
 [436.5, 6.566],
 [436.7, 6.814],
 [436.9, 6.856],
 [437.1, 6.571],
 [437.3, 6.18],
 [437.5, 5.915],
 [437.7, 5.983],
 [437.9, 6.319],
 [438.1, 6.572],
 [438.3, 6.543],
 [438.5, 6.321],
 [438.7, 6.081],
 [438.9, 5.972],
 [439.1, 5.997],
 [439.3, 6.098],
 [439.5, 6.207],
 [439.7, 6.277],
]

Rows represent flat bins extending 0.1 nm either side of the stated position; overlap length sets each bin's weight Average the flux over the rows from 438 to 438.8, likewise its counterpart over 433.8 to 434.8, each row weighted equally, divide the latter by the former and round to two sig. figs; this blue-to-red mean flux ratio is 1.1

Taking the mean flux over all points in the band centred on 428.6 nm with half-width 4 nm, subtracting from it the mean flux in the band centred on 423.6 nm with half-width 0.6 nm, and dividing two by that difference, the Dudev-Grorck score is -4.5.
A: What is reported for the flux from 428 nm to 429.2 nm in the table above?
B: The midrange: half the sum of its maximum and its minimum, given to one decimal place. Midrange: 3.3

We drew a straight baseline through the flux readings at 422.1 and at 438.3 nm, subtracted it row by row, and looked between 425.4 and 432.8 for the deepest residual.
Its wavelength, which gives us 429.3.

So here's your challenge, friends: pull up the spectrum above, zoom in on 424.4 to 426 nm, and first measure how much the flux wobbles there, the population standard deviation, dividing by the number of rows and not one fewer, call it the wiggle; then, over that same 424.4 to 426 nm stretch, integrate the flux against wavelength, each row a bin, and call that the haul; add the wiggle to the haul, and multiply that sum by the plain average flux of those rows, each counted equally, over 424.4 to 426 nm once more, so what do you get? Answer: 10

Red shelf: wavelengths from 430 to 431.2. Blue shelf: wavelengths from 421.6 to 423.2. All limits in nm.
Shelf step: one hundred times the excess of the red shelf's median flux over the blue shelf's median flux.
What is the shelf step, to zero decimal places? 140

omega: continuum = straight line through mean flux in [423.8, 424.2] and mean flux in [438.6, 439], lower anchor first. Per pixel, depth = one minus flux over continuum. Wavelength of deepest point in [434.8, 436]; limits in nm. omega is 435.9 nm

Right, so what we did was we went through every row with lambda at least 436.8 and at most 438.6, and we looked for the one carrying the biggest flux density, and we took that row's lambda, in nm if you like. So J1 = 436.9 nm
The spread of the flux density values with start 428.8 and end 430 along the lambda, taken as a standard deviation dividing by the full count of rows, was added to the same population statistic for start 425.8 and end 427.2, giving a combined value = 1.3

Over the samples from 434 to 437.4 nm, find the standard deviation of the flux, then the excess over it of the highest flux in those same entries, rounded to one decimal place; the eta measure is 6.9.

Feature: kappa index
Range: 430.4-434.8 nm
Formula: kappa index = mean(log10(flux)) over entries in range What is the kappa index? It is 0.81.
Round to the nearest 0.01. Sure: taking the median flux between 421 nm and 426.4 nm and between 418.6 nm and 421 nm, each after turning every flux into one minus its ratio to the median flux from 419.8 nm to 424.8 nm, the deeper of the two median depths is 0.15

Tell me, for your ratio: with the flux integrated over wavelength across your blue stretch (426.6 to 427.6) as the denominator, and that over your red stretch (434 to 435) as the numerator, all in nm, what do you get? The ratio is 1.46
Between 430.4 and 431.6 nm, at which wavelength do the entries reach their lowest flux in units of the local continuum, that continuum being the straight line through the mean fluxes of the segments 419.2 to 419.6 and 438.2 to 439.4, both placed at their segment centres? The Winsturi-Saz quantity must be 430.5 nm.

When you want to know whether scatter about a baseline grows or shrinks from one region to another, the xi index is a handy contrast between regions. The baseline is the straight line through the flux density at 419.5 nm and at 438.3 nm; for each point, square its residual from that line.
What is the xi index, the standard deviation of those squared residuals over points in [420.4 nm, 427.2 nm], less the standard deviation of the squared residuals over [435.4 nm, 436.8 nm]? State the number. 1.9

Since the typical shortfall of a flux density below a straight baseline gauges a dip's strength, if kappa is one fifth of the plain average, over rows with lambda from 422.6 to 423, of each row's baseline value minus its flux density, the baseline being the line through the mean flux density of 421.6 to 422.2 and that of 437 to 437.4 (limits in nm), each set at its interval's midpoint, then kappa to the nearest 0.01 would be -0.04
